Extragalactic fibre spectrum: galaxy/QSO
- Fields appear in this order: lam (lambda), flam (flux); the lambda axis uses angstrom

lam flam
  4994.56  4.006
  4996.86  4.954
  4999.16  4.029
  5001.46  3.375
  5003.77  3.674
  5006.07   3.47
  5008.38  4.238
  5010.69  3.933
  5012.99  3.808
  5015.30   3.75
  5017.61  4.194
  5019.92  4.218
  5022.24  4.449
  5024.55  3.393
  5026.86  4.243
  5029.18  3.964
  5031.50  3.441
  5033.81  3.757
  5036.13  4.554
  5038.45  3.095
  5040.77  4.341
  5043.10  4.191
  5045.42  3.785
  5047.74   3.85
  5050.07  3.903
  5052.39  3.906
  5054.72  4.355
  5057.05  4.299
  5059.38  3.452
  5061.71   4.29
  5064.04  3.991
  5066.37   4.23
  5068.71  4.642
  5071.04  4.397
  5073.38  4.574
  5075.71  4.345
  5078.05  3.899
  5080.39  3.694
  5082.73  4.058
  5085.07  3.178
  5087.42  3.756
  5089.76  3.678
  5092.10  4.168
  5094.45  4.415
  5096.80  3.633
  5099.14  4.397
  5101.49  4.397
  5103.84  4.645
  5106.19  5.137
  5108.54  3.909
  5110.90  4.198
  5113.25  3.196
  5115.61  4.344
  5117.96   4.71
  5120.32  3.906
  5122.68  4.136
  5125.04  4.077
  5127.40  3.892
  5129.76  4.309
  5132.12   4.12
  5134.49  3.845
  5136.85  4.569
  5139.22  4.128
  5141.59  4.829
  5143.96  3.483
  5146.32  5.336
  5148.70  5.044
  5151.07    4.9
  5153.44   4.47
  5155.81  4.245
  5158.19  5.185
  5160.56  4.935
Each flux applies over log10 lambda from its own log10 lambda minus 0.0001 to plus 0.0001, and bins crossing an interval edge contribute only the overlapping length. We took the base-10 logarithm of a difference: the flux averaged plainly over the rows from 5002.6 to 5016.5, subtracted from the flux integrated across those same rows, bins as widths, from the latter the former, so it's 1.7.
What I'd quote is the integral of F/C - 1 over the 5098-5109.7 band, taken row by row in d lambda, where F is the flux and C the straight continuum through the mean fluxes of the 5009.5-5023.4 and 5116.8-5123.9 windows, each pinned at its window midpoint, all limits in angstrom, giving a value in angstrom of 0.8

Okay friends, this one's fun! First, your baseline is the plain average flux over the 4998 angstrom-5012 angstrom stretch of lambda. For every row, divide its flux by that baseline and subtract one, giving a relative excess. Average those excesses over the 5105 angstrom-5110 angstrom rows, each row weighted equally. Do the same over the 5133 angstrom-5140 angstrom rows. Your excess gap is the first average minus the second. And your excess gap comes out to 0.09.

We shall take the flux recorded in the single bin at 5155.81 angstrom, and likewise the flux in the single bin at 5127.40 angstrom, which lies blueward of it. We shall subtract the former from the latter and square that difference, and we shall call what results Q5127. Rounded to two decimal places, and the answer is 0.12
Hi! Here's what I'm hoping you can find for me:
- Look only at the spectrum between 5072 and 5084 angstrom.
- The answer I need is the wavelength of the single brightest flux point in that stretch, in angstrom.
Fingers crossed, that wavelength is 5073.38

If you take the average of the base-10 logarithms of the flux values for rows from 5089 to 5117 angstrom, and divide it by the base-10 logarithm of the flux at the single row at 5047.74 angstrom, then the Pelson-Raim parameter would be 1.06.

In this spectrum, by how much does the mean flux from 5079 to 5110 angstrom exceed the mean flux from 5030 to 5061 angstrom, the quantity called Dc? 0.16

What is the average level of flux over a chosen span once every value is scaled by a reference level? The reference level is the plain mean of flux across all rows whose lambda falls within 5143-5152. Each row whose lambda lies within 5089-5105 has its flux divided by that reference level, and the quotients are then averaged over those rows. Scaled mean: 0.89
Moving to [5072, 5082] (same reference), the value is 0.88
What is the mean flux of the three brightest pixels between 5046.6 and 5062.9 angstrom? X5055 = 4.31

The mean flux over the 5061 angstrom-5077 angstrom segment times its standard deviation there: 0.9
